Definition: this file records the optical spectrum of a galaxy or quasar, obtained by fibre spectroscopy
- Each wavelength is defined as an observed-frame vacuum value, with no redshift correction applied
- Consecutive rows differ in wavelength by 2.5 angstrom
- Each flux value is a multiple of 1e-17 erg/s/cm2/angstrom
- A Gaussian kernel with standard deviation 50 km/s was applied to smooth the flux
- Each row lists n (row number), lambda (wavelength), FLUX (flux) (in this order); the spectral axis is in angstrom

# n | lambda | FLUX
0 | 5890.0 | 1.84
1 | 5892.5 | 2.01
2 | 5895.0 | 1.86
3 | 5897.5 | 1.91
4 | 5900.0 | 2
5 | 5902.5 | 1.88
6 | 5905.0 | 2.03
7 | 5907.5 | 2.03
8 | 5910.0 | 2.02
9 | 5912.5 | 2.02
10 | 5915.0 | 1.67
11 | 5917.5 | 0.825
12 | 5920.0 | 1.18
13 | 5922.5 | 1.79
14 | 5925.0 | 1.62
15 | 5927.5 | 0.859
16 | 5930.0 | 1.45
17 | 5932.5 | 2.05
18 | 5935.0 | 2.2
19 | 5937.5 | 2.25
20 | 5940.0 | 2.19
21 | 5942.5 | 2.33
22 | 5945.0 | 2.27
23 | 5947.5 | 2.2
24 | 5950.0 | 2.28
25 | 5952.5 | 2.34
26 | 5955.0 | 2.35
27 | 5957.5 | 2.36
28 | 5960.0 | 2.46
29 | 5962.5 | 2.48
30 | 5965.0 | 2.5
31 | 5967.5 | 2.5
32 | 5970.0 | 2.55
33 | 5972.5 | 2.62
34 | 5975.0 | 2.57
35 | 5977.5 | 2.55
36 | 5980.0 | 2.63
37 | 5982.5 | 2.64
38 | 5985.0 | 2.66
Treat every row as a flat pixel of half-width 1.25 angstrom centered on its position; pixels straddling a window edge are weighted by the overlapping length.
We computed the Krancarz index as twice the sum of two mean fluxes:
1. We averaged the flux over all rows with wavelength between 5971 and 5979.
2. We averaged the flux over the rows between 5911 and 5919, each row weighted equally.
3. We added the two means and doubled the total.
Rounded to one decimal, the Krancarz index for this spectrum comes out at 8.2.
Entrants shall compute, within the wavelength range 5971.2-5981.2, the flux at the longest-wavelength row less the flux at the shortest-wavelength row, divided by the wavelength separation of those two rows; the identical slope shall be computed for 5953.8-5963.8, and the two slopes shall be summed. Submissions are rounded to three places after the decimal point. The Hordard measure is 0.019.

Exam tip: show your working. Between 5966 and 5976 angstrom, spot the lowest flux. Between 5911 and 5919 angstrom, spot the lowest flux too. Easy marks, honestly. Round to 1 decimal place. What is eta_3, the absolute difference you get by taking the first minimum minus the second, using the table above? 1.7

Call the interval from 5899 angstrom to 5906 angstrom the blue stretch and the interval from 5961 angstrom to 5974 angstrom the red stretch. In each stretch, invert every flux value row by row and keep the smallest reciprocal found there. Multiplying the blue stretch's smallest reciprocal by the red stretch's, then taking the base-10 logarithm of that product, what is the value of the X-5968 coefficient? -0.73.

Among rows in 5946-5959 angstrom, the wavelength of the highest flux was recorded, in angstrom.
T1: 5957.5 angstrom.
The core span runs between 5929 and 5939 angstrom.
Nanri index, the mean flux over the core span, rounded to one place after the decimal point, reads 2.0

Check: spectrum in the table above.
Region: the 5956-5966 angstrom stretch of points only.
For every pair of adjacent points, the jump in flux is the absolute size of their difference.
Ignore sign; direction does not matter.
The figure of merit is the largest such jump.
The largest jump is 0.10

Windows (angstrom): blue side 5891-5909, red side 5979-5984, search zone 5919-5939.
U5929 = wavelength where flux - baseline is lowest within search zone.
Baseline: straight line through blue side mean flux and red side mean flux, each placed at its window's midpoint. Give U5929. 5927.5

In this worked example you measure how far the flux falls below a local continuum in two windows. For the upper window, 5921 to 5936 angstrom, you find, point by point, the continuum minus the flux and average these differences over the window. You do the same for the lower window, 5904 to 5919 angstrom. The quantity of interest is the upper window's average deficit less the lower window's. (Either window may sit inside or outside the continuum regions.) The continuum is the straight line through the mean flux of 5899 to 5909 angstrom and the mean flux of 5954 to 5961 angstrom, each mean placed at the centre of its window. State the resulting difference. 0.24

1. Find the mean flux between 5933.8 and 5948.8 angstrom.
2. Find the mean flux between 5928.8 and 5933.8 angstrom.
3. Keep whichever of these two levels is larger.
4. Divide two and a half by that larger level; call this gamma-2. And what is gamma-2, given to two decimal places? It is 1.12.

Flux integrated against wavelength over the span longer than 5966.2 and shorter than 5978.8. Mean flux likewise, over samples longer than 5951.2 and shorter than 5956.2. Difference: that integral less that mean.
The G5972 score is 30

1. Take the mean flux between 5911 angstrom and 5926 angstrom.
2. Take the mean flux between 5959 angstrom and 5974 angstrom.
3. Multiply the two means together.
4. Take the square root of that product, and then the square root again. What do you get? 1.40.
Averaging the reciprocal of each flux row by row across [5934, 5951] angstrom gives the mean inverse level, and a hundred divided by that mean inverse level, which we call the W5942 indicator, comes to 224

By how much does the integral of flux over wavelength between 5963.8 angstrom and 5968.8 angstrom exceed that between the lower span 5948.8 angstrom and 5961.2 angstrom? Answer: -17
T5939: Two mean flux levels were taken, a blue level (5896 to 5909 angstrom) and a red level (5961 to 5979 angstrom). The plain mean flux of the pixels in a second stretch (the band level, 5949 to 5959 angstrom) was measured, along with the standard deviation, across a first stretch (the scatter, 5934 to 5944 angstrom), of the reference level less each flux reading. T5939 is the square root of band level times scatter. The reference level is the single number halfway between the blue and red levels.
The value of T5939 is 0.4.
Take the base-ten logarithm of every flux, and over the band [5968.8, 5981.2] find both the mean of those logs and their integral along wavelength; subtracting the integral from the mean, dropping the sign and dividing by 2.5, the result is 1.9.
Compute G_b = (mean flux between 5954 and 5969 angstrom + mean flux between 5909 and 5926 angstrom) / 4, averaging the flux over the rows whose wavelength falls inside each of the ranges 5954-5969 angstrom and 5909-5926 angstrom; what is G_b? 1.01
